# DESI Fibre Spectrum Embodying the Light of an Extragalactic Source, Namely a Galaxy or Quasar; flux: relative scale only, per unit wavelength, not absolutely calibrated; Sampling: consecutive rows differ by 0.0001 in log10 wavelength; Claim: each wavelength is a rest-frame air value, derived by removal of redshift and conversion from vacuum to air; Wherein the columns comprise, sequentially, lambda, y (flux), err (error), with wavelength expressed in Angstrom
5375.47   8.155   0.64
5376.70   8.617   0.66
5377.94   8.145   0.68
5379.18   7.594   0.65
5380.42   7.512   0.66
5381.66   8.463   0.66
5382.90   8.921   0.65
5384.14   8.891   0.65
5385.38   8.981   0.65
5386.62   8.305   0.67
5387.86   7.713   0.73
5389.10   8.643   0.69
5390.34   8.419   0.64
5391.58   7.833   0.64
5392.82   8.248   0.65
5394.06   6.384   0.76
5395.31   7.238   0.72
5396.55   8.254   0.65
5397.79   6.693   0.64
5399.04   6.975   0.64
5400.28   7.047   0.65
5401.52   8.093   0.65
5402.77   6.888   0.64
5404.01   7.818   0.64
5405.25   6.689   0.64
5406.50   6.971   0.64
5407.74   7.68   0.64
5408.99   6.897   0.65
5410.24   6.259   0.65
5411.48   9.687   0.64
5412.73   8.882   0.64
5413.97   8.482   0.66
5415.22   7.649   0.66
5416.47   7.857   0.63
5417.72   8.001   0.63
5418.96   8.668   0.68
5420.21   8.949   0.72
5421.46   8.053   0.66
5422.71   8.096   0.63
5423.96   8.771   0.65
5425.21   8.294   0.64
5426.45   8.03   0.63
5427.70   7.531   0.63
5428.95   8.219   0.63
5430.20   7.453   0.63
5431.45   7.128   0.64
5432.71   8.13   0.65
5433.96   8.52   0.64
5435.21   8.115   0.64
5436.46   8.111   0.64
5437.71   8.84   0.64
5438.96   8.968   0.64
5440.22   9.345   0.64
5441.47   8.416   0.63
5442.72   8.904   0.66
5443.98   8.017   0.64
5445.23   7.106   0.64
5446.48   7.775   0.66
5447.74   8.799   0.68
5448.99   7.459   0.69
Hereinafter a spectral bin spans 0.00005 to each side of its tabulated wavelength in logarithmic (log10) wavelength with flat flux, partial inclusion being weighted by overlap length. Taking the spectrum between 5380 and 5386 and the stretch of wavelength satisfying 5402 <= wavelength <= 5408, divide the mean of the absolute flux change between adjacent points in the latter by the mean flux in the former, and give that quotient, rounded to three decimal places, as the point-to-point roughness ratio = 0.089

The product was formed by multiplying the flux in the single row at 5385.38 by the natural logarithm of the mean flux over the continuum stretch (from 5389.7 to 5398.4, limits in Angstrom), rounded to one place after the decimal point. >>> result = 18.2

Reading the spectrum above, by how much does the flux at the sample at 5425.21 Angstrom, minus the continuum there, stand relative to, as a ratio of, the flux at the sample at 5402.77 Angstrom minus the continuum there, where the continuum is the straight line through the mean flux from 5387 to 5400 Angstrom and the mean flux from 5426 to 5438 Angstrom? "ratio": -0.4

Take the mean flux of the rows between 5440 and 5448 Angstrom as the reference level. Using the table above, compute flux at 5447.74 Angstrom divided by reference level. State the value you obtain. 1.06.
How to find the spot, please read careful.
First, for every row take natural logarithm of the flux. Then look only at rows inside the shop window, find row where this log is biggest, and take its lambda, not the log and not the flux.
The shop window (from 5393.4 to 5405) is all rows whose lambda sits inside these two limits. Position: 5396.55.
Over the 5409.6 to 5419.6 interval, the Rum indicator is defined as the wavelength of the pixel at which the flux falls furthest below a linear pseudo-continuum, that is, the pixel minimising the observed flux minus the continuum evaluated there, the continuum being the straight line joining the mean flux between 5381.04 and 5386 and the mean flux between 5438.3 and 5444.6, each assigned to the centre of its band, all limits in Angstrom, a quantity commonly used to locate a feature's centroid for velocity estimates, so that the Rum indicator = 5410.24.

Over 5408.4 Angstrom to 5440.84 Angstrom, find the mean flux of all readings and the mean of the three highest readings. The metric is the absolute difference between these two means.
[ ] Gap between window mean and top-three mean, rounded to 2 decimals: 1.14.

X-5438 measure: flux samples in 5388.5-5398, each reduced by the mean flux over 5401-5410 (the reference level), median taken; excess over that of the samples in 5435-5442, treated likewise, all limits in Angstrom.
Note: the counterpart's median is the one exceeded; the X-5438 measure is -0.6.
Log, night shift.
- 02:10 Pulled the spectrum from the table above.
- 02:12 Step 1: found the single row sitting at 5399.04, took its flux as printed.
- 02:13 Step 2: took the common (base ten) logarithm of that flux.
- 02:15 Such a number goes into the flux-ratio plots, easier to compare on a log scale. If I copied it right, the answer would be 0.844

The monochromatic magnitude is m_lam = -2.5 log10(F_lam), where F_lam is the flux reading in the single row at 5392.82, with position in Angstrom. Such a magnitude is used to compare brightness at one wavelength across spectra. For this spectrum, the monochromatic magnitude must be -2.29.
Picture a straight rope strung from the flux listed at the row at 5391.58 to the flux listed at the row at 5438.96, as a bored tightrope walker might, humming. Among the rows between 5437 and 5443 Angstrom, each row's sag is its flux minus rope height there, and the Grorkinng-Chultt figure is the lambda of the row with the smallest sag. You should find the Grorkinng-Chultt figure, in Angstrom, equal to 5441.47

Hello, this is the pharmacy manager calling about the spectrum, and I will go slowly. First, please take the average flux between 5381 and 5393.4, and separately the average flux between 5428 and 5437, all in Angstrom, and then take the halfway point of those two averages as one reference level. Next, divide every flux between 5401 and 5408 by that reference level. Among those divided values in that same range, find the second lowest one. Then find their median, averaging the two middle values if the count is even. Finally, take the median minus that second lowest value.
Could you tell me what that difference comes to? 0.05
